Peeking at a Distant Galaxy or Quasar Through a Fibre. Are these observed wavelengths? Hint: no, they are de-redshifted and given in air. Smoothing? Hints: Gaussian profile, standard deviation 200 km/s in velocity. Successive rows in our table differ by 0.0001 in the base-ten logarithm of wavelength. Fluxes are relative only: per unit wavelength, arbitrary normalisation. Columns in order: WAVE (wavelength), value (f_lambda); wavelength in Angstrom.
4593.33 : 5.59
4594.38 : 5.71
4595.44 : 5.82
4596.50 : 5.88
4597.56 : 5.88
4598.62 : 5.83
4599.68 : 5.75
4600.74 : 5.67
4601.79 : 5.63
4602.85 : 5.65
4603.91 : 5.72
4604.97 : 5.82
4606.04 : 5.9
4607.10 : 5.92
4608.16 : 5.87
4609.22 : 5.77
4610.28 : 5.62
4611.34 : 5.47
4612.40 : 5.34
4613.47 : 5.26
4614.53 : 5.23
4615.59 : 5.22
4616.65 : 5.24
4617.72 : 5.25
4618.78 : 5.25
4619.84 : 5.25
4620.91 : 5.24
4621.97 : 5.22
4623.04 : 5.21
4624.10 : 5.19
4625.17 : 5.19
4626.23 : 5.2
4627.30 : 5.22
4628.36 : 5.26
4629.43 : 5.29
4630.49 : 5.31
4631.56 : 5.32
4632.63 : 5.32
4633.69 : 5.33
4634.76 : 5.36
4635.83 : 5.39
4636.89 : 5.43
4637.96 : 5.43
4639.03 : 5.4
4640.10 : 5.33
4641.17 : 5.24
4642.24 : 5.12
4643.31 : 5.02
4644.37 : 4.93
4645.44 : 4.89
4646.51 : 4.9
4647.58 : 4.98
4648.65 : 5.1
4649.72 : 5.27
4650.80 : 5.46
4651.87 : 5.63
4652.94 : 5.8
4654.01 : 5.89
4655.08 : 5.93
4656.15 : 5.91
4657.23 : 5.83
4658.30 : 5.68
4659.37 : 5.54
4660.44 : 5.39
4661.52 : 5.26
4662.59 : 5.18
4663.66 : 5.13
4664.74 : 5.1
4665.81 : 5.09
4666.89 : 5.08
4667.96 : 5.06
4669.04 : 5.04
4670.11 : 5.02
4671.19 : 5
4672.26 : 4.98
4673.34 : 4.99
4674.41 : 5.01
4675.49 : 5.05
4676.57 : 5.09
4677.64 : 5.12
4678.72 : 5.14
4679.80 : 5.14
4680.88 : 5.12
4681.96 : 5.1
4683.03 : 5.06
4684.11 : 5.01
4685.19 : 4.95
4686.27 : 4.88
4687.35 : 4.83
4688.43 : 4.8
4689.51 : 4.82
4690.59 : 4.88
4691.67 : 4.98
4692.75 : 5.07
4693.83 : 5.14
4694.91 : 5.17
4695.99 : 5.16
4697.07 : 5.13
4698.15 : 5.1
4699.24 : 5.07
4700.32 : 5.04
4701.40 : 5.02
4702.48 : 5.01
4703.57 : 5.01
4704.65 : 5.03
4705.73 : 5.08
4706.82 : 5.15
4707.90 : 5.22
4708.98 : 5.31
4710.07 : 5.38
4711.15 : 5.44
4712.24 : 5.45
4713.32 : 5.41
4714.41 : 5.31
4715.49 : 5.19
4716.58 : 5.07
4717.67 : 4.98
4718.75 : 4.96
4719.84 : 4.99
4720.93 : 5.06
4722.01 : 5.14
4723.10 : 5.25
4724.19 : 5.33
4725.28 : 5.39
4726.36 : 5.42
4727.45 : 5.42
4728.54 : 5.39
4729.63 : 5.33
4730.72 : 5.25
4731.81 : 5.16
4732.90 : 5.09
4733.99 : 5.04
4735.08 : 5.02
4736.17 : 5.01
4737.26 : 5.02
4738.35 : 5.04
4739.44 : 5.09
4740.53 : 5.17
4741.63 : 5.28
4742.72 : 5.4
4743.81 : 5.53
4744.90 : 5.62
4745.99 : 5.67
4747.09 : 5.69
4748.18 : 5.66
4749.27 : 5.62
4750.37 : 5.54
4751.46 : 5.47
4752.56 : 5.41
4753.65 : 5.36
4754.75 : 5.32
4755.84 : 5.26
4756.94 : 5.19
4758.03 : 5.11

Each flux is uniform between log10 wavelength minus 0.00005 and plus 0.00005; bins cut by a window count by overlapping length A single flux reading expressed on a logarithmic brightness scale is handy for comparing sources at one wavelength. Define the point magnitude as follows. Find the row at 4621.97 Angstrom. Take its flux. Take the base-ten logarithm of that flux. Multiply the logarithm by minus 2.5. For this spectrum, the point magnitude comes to -1.79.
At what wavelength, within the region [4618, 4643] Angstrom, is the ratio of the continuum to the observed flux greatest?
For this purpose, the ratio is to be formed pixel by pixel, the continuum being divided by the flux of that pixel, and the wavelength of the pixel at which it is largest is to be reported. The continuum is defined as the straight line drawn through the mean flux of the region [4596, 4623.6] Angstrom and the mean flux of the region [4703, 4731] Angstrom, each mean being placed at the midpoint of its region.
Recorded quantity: 4642.24 Angstrom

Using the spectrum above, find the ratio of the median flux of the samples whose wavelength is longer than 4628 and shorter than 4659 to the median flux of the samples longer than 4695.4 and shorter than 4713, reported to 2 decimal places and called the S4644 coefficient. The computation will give 1.04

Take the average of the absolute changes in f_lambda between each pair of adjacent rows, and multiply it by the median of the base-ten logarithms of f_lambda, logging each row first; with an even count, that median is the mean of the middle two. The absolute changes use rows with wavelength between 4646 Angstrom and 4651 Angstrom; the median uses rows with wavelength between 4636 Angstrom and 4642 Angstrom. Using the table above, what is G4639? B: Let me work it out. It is 0.103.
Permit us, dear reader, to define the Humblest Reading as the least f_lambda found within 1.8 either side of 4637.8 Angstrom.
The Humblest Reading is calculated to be 5.4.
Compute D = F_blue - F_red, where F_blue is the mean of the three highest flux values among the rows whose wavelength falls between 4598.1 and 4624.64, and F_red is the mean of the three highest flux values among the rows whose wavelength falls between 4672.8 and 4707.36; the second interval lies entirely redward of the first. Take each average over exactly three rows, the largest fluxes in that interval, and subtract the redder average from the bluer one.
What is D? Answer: 0.74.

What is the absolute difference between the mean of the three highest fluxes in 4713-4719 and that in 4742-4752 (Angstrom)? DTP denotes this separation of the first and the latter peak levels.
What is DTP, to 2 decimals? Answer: 0.37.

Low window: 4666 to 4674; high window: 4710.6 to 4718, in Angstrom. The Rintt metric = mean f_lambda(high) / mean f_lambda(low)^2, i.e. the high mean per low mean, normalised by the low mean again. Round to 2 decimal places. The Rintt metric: 0.21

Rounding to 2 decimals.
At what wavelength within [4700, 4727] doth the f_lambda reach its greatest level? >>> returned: 4712.24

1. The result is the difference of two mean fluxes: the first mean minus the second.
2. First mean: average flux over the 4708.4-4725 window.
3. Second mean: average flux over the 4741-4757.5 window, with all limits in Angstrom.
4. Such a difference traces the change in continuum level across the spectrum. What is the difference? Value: -0.25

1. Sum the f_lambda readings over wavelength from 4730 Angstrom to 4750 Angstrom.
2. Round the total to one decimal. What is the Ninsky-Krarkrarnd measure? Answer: 95.4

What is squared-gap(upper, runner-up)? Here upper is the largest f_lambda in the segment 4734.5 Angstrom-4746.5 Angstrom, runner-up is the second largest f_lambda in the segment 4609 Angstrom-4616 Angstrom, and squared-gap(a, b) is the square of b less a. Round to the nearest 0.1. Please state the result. 0.0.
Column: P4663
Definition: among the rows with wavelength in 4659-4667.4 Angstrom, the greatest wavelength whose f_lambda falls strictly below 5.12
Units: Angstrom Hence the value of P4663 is 4666.89 Angstrom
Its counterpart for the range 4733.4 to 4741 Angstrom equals 4739.44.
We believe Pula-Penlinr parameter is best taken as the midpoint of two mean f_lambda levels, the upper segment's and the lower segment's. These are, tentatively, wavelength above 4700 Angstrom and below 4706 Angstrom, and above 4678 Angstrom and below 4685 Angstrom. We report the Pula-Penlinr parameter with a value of 5.06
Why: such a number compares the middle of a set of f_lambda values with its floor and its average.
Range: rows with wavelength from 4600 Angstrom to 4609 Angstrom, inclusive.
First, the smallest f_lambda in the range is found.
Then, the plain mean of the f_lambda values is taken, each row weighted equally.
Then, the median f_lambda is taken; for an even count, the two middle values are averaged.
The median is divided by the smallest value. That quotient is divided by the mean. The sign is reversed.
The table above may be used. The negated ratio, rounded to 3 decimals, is -0.178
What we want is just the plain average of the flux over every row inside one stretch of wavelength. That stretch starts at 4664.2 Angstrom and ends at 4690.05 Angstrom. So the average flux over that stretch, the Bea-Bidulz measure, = 5.02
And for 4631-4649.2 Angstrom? 5.21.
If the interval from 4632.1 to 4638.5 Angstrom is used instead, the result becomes 5.38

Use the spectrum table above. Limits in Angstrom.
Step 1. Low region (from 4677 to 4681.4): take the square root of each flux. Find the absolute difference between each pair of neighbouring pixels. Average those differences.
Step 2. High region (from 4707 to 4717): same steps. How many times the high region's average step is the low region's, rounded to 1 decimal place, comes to 5.6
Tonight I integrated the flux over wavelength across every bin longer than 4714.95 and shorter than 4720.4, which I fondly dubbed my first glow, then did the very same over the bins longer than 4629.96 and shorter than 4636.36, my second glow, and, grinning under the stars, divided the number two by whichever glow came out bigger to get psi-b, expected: 0.059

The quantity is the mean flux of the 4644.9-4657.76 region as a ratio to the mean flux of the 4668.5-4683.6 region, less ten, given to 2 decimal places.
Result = -8.92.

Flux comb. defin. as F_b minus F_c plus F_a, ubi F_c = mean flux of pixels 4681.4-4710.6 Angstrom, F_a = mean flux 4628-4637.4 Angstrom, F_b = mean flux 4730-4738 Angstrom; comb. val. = 5.37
